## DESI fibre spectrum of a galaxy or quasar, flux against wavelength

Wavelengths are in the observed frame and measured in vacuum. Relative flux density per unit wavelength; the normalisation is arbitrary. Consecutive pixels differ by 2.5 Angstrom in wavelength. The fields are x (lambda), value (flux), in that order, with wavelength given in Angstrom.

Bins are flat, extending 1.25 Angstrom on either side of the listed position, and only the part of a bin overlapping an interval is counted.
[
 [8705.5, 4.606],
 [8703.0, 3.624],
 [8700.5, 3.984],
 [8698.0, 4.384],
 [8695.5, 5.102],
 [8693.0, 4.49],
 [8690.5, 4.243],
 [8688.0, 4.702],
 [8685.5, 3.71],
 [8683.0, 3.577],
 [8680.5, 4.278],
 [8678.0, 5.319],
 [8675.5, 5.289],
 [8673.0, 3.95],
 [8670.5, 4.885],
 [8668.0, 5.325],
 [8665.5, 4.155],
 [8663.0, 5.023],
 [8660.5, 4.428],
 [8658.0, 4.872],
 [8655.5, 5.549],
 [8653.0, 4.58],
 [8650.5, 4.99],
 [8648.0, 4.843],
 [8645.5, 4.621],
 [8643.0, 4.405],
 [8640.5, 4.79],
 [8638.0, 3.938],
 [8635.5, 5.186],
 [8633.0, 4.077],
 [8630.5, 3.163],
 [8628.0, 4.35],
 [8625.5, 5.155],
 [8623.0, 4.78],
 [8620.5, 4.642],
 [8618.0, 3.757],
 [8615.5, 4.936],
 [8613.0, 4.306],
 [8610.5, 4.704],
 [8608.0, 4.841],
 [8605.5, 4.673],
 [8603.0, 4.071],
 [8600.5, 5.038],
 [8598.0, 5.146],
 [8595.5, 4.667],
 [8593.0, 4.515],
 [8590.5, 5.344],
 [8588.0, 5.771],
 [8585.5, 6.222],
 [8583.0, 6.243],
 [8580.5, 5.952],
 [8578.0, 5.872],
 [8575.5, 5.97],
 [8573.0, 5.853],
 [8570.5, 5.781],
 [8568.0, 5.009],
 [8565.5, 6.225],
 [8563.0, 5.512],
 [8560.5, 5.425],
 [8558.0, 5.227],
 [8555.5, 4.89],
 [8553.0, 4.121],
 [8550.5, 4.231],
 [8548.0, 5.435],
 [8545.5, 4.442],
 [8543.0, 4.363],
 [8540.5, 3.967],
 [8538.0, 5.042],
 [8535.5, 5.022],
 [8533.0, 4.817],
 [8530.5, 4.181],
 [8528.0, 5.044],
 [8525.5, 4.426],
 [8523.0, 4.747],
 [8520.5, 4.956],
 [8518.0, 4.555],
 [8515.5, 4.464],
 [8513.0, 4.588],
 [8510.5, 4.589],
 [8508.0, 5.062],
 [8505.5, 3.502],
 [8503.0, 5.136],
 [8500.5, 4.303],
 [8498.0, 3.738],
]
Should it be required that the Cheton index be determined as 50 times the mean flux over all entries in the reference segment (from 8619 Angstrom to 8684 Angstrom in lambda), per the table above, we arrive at 231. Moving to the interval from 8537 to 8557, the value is 228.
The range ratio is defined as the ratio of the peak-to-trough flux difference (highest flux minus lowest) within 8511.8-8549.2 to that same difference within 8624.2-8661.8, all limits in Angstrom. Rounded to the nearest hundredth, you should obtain 0.62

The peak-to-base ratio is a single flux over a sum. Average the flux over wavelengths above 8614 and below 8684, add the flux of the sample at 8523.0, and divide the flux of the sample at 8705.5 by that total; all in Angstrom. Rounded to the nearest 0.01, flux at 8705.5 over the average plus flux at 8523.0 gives 0.49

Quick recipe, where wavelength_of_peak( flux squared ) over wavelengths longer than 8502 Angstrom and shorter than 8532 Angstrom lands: 8503.0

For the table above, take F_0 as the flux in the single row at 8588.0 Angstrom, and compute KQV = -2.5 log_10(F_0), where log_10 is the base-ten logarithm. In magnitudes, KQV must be -1.90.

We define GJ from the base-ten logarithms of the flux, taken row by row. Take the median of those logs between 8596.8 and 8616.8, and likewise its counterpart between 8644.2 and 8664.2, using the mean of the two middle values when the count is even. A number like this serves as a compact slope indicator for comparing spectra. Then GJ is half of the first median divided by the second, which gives 0.49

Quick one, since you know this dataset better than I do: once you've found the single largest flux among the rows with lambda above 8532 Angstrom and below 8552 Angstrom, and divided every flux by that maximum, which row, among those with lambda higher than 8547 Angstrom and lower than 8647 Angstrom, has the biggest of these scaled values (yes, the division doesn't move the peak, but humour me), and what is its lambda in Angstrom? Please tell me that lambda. 8583.0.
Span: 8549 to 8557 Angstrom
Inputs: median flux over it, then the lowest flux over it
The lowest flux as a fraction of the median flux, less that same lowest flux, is -3.15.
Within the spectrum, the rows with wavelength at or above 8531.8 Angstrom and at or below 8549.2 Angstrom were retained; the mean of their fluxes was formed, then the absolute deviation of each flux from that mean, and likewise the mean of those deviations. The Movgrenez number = 0.40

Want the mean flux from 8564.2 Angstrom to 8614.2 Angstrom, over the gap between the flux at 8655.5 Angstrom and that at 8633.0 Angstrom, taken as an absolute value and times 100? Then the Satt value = 361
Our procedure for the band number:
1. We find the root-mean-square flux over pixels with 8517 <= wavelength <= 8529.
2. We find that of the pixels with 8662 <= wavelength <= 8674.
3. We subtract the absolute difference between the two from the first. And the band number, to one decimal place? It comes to 4.7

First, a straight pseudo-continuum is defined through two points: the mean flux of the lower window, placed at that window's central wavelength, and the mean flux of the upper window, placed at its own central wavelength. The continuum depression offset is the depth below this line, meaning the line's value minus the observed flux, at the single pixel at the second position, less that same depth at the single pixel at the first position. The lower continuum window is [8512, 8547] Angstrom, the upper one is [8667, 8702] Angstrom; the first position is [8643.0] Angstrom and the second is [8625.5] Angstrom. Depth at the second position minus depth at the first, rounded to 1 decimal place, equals -0.7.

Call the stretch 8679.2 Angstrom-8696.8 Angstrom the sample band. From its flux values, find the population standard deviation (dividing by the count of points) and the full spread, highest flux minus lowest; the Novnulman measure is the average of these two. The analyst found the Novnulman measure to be 1.01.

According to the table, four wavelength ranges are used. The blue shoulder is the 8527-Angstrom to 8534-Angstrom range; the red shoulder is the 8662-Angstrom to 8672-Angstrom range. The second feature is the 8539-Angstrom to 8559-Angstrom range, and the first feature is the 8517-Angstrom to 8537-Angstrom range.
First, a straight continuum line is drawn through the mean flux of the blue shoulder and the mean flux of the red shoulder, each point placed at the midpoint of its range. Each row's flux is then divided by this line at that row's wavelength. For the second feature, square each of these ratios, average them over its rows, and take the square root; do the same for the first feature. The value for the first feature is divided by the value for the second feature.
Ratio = 1.03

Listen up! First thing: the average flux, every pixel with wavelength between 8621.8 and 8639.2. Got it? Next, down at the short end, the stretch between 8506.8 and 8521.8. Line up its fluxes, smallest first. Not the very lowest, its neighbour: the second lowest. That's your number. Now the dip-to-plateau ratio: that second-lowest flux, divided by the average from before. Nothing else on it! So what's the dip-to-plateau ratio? 1.04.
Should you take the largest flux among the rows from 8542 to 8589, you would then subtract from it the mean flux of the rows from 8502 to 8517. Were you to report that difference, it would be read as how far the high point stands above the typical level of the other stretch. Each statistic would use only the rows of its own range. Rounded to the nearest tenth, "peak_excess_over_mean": 1.7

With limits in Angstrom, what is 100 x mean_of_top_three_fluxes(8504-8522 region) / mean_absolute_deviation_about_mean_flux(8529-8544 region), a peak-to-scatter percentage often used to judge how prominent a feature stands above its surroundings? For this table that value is 1233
